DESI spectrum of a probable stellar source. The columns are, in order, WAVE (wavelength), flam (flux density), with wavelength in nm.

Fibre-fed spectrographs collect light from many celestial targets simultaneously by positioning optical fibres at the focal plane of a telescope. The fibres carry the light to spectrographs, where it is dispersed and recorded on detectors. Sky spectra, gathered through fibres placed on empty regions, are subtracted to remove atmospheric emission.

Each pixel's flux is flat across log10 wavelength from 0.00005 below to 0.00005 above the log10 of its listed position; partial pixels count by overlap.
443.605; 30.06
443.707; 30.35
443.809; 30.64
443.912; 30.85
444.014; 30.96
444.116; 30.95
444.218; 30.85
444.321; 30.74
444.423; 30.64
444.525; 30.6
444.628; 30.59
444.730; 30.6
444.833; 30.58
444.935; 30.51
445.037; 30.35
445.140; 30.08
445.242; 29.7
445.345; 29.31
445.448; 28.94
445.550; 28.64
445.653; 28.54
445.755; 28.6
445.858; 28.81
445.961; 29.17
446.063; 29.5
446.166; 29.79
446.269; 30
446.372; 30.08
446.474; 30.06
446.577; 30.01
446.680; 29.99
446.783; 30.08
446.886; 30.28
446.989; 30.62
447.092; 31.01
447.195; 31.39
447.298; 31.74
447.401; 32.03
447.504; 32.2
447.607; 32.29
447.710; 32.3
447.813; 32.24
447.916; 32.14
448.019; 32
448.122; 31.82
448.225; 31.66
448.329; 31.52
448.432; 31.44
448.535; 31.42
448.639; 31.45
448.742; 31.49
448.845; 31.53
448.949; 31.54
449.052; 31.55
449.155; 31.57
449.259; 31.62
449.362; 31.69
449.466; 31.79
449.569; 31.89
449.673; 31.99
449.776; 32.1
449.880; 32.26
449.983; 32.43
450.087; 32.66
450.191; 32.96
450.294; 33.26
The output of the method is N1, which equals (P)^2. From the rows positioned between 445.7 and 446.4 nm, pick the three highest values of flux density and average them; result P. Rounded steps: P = 30.0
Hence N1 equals 897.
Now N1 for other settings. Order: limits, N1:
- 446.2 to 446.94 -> 909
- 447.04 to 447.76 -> 1041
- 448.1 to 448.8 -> 1003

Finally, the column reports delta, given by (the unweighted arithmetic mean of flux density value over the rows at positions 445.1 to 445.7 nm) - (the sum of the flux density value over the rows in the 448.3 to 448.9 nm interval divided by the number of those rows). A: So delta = -2.3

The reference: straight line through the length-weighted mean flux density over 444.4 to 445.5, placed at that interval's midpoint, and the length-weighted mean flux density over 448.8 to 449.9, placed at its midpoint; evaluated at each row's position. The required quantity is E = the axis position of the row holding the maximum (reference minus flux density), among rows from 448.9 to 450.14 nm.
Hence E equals 449.155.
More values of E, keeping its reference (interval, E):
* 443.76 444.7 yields 444.628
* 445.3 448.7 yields 445.653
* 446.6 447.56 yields 446.680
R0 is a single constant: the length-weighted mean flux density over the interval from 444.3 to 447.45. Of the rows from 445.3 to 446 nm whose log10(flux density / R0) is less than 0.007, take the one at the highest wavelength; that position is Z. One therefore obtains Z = 445.961 nm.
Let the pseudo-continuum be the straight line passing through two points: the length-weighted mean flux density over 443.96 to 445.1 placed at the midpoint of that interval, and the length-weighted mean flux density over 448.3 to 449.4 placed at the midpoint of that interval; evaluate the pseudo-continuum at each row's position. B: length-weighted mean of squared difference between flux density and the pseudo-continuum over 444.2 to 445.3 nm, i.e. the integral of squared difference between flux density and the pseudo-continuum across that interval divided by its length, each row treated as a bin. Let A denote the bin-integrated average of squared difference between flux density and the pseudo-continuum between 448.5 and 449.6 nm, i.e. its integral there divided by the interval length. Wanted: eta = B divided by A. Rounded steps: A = 0.0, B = 0.2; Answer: 37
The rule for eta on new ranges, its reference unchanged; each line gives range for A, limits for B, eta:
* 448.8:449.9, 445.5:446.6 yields 67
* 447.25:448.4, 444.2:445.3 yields 0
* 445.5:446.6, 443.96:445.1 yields 0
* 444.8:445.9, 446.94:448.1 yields 0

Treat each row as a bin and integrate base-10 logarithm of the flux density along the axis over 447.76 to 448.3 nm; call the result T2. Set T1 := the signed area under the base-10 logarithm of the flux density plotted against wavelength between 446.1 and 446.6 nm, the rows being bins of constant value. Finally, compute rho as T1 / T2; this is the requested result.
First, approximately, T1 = 0.738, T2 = 0.812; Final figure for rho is 0.91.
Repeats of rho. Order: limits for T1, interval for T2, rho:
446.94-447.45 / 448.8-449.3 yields 1.02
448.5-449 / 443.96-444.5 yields 0.93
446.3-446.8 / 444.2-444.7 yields 0.99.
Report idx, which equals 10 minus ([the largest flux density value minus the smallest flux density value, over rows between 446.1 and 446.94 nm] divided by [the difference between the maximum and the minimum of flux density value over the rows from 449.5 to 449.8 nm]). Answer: 7.7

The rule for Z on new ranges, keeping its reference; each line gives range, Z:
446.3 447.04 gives 446.886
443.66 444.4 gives 443.707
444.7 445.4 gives 445.345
